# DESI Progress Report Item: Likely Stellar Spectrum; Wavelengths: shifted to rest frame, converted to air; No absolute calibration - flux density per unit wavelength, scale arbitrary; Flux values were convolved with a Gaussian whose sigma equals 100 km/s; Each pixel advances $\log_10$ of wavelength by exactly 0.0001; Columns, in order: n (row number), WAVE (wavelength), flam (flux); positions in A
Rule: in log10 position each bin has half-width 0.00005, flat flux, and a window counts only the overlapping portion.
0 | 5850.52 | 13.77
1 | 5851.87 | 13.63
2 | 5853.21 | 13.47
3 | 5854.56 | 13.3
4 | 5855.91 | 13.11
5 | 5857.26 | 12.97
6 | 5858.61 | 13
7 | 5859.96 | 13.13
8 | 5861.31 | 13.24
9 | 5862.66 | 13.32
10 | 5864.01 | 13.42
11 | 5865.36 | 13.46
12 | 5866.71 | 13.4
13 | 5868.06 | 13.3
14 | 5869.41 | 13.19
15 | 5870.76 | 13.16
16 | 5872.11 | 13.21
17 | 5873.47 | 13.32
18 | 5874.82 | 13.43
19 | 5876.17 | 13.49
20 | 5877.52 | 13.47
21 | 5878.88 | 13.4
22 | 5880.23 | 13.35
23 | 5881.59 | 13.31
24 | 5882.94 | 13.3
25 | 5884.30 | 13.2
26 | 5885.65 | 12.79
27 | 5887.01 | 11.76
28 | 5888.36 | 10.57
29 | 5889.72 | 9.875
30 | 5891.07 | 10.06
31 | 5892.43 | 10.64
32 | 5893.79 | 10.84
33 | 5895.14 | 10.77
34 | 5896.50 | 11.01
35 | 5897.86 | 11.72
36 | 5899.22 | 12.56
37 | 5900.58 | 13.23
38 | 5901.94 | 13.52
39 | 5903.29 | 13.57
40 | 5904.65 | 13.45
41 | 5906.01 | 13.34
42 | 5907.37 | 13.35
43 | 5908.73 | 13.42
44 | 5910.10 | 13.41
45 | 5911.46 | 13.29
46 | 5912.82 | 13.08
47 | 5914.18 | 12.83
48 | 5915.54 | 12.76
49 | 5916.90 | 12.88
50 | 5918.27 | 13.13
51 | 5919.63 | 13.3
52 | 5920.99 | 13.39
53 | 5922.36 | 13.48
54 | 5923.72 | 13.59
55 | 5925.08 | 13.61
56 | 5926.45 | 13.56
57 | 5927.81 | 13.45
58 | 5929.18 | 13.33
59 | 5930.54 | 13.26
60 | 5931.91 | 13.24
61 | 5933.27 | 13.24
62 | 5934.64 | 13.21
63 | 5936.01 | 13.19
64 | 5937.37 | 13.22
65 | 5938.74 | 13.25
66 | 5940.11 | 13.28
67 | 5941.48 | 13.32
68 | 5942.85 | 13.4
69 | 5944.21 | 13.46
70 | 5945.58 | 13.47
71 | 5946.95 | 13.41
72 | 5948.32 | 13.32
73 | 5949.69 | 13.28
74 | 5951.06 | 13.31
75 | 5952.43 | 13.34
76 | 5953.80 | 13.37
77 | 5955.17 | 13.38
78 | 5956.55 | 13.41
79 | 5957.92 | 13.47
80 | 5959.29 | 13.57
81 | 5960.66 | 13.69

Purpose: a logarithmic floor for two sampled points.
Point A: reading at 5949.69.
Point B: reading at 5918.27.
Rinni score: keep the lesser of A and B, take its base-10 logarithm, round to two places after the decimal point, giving 1.12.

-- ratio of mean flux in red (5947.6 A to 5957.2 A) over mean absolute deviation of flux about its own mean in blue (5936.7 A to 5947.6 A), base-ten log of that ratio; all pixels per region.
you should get 2.20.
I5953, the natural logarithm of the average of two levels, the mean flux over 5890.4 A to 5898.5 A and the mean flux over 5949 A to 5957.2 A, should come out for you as 2.49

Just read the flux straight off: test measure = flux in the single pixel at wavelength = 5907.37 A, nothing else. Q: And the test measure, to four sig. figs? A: 13.35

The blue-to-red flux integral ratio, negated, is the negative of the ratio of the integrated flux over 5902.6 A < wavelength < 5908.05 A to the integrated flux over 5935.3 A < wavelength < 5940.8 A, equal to -1.01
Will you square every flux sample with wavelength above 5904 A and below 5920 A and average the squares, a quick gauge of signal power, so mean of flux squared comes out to 174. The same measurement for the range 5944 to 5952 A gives 179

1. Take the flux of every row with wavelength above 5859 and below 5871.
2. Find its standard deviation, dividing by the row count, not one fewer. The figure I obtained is 0.11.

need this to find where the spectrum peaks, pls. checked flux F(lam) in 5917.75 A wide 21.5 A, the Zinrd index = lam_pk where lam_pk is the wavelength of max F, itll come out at 5925.08 A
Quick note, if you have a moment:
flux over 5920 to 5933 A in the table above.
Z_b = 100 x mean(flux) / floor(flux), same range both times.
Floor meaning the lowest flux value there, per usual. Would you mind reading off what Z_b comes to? 101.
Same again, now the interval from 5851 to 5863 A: 102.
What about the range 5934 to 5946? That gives 101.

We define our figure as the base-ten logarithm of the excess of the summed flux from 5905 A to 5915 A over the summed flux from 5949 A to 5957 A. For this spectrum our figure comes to 1.1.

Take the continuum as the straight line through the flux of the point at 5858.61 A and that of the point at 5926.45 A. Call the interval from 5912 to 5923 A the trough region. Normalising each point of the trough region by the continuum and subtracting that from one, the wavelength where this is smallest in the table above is 5922.36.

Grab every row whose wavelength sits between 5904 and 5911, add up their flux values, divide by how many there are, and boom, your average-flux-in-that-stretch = 13.4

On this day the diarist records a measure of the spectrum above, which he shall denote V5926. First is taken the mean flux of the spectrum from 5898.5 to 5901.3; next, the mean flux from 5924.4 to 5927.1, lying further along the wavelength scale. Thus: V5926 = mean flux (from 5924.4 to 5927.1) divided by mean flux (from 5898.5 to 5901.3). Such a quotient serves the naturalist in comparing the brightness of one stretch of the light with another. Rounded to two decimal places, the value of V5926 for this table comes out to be 1.05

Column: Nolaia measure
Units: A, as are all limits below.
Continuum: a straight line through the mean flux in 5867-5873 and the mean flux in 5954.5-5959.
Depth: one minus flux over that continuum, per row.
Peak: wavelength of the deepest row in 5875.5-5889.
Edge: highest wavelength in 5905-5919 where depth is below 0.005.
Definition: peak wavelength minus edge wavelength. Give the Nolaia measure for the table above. -23.1 A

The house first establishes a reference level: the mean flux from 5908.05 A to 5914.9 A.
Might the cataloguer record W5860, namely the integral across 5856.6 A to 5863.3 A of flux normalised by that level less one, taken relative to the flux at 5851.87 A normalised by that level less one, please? -1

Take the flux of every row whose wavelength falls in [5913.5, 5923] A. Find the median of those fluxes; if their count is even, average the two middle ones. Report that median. 13.1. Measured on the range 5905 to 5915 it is 13.3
